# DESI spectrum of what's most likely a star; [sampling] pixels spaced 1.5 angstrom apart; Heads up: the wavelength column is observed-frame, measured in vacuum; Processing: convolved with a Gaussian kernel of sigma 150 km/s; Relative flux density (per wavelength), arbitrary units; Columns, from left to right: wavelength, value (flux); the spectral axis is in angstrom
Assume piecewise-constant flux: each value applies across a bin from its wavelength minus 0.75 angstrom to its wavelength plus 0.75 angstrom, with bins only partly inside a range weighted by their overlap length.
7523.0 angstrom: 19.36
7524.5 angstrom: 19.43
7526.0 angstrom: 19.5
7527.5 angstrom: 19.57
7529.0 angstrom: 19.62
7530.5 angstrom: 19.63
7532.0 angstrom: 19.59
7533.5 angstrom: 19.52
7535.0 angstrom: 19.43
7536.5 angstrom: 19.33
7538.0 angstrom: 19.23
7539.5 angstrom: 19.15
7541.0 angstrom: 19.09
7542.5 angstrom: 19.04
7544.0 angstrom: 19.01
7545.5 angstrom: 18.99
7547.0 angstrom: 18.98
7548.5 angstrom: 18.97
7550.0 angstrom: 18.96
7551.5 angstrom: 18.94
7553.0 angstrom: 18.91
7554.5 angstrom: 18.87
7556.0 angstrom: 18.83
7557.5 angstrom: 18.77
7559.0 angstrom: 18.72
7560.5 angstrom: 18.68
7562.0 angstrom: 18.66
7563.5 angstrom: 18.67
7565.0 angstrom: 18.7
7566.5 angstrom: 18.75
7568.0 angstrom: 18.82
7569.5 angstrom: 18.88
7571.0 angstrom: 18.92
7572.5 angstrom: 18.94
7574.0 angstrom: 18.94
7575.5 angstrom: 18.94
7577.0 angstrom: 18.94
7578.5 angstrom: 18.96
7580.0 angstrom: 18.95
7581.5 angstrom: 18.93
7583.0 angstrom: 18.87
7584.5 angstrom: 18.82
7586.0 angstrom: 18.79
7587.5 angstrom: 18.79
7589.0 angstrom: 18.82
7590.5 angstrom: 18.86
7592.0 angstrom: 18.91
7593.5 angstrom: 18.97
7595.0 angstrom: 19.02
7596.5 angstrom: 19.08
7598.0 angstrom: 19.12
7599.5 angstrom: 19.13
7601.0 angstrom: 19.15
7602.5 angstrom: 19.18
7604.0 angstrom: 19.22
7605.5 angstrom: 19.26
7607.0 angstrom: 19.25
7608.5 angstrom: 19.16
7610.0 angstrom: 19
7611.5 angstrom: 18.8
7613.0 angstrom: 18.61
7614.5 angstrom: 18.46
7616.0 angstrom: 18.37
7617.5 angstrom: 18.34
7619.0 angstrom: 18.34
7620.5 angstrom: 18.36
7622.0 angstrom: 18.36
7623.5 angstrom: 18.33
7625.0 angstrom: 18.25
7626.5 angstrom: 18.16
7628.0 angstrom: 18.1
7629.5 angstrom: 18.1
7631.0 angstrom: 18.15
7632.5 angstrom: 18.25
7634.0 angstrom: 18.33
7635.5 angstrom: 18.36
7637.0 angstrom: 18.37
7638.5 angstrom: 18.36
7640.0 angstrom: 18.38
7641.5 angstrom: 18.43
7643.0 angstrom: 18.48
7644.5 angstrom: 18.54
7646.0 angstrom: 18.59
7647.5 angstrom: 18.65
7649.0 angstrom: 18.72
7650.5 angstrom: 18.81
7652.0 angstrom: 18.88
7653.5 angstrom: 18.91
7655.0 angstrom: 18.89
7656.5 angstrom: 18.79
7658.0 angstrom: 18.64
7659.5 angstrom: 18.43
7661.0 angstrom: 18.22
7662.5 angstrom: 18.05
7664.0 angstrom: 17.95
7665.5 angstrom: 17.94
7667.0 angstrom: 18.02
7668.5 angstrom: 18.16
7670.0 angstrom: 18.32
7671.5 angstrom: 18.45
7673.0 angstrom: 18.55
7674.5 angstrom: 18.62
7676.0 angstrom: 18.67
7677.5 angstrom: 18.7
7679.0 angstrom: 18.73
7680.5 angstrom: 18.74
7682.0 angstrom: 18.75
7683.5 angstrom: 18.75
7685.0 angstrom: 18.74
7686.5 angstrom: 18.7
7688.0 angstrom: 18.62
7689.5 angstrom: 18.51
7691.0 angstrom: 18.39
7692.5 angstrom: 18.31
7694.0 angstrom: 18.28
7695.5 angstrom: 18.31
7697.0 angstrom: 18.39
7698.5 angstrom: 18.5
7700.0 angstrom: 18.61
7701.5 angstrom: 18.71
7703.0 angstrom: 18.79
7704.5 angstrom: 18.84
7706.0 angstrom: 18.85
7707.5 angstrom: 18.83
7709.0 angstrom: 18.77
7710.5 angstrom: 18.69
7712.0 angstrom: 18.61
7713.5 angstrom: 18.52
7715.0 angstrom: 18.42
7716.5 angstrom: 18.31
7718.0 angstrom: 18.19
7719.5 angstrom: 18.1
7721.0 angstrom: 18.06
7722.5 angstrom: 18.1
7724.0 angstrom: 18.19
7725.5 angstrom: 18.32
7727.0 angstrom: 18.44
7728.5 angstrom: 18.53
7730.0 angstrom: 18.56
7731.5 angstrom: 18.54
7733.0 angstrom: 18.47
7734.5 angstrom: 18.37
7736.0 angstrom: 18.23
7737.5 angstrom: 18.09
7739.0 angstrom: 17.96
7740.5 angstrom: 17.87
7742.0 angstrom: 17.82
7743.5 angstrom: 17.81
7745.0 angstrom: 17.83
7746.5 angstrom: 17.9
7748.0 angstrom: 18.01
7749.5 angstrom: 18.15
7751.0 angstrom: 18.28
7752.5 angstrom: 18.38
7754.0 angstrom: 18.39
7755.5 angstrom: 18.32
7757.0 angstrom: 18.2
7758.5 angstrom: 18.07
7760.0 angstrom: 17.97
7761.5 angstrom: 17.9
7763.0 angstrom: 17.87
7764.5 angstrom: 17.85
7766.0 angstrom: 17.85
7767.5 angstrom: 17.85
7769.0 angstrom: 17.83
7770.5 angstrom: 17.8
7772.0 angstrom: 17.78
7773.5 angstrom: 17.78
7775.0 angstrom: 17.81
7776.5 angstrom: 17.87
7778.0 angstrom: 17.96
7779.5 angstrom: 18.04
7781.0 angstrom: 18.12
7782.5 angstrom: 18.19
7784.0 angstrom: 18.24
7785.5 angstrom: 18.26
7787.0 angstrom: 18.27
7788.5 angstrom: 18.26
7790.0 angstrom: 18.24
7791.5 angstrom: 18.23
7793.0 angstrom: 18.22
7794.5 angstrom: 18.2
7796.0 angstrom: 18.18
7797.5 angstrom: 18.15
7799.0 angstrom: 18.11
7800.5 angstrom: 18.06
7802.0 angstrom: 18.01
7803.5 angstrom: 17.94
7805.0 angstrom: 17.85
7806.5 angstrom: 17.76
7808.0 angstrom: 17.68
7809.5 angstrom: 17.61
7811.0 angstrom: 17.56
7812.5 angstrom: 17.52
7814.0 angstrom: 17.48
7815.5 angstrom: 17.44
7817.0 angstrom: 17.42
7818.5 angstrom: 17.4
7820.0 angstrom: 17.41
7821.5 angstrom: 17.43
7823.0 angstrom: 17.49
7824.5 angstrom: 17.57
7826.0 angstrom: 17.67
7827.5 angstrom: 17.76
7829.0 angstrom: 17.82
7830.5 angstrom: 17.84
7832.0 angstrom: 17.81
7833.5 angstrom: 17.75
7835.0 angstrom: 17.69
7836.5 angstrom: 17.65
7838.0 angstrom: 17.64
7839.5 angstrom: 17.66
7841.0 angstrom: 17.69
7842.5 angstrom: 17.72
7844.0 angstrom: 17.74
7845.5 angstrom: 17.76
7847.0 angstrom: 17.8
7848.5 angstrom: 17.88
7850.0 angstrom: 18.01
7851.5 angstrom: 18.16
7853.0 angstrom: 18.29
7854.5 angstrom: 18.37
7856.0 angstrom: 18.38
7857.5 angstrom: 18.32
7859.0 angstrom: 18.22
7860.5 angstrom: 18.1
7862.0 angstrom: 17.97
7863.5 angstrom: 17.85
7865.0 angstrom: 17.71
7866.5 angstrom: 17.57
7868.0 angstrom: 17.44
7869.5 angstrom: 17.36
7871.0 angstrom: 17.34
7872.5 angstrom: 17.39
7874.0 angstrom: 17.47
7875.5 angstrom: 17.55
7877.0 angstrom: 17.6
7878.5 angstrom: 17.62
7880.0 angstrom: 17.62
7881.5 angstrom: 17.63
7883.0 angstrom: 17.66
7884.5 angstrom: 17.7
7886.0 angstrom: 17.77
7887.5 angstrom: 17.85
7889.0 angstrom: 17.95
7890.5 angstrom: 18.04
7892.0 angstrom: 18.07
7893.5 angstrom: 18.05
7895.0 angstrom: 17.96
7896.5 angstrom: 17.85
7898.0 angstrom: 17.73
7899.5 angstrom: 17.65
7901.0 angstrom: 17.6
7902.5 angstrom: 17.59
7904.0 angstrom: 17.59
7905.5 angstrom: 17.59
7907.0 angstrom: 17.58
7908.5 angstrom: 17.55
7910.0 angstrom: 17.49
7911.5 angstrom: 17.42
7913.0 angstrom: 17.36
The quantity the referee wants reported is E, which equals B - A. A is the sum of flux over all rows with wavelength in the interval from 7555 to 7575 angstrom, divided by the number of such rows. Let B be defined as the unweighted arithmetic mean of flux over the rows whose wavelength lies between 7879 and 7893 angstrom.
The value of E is -1.0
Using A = 18.8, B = 17.8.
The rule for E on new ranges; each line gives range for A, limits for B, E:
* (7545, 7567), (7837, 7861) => -0.8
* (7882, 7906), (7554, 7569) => 1.0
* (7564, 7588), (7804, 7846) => -1.2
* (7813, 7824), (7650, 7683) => 1.1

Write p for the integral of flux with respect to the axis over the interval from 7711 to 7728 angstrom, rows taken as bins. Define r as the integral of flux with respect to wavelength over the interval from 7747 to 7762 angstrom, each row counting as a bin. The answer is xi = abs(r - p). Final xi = 39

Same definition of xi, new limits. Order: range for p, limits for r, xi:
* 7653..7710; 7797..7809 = 841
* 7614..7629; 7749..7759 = 92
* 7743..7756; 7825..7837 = 23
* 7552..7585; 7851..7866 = 350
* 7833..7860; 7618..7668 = 436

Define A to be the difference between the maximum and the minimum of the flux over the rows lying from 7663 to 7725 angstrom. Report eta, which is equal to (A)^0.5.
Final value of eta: 1.0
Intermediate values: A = 0.9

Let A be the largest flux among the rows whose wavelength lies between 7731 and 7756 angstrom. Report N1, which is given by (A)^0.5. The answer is 4.31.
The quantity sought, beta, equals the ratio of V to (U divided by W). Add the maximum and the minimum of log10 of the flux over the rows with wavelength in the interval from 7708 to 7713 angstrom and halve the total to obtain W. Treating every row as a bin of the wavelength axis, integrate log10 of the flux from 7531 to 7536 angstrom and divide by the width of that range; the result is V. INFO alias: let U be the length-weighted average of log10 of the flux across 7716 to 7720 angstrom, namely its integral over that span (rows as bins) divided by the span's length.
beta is 1.30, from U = 1.26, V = 1.29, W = 1.27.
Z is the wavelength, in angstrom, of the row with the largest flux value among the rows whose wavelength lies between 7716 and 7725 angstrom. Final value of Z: 7716.5 angstrom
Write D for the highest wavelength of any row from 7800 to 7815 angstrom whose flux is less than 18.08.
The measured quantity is 7814.0 angstrom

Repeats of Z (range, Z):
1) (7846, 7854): 7853.0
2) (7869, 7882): 7881.5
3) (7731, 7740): 7731.5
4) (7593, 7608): 7605.5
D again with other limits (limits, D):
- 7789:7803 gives 7802.0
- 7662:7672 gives 7667.0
